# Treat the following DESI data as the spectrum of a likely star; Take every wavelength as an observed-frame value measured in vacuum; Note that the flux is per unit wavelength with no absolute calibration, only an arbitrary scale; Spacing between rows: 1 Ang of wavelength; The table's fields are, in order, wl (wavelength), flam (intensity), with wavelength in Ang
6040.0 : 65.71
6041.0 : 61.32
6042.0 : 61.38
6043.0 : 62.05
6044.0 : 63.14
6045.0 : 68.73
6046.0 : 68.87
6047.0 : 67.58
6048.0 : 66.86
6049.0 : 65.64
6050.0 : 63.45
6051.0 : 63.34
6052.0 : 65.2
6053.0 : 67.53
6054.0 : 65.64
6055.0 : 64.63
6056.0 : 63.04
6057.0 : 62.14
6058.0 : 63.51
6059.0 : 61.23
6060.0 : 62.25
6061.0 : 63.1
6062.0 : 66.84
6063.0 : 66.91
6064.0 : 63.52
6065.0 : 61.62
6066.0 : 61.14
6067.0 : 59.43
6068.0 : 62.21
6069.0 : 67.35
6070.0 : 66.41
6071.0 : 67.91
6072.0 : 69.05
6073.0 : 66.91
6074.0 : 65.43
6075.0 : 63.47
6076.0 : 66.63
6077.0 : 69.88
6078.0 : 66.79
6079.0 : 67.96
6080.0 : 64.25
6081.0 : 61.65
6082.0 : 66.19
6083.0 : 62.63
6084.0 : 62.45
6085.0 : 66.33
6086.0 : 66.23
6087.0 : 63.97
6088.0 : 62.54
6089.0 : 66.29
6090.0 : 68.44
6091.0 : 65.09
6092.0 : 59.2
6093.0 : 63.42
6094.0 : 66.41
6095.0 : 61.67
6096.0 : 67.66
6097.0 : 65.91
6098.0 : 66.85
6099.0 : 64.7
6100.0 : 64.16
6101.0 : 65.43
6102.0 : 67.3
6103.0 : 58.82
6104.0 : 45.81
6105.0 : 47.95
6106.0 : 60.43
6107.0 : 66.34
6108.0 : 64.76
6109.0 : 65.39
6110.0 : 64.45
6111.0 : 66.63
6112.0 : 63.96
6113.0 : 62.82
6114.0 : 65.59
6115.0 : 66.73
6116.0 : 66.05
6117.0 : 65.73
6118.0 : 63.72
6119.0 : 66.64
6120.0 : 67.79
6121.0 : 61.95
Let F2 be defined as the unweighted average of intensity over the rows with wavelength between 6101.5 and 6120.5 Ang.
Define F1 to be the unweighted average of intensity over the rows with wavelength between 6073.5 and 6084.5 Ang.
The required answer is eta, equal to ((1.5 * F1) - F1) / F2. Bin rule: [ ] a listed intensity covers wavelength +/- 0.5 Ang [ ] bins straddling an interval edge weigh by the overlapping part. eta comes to 0.518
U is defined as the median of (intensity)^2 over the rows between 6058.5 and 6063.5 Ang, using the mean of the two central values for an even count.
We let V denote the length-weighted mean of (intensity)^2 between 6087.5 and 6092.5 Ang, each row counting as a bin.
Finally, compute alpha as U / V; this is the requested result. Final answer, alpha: 0.96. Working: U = 3982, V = 4146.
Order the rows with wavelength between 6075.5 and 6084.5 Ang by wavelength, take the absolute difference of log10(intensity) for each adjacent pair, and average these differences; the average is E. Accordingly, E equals 0.0183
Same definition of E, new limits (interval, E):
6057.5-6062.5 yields 0.0135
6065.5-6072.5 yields 0.0149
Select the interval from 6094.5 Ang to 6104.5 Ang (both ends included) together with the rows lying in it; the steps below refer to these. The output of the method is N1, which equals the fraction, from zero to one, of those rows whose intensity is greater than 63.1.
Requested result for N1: 0.70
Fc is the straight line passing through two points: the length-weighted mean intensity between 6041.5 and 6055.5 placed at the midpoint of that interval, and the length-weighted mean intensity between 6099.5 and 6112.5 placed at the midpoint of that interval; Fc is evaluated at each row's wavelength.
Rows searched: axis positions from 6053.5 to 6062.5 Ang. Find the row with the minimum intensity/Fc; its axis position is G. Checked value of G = 6059.0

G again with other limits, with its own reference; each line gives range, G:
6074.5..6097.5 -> 6092.0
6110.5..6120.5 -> 6113.0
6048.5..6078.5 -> 6067.0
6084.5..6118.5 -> 6104.0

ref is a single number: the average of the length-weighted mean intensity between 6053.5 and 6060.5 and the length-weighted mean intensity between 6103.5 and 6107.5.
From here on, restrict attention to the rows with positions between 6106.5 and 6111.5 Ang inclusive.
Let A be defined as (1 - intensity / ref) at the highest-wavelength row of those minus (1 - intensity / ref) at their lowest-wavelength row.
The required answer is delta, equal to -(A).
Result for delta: 0.005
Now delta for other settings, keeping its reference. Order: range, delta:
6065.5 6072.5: 0.134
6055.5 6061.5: 0.001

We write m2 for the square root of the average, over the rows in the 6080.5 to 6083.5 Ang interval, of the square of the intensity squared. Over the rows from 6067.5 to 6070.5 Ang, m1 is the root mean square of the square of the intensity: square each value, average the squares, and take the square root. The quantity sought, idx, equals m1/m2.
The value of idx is 1.06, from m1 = 4282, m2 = 4043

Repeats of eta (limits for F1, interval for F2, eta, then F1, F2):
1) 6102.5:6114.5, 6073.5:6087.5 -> 0.468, 61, 65.3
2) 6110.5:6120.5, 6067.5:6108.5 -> 0.511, 66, 64.2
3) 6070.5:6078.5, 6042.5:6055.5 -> 0.511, 67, 65.6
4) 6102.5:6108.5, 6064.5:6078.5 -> 0.439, 57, 65.3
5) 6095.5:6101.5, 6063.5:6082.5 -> 0.505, 66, 65.1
